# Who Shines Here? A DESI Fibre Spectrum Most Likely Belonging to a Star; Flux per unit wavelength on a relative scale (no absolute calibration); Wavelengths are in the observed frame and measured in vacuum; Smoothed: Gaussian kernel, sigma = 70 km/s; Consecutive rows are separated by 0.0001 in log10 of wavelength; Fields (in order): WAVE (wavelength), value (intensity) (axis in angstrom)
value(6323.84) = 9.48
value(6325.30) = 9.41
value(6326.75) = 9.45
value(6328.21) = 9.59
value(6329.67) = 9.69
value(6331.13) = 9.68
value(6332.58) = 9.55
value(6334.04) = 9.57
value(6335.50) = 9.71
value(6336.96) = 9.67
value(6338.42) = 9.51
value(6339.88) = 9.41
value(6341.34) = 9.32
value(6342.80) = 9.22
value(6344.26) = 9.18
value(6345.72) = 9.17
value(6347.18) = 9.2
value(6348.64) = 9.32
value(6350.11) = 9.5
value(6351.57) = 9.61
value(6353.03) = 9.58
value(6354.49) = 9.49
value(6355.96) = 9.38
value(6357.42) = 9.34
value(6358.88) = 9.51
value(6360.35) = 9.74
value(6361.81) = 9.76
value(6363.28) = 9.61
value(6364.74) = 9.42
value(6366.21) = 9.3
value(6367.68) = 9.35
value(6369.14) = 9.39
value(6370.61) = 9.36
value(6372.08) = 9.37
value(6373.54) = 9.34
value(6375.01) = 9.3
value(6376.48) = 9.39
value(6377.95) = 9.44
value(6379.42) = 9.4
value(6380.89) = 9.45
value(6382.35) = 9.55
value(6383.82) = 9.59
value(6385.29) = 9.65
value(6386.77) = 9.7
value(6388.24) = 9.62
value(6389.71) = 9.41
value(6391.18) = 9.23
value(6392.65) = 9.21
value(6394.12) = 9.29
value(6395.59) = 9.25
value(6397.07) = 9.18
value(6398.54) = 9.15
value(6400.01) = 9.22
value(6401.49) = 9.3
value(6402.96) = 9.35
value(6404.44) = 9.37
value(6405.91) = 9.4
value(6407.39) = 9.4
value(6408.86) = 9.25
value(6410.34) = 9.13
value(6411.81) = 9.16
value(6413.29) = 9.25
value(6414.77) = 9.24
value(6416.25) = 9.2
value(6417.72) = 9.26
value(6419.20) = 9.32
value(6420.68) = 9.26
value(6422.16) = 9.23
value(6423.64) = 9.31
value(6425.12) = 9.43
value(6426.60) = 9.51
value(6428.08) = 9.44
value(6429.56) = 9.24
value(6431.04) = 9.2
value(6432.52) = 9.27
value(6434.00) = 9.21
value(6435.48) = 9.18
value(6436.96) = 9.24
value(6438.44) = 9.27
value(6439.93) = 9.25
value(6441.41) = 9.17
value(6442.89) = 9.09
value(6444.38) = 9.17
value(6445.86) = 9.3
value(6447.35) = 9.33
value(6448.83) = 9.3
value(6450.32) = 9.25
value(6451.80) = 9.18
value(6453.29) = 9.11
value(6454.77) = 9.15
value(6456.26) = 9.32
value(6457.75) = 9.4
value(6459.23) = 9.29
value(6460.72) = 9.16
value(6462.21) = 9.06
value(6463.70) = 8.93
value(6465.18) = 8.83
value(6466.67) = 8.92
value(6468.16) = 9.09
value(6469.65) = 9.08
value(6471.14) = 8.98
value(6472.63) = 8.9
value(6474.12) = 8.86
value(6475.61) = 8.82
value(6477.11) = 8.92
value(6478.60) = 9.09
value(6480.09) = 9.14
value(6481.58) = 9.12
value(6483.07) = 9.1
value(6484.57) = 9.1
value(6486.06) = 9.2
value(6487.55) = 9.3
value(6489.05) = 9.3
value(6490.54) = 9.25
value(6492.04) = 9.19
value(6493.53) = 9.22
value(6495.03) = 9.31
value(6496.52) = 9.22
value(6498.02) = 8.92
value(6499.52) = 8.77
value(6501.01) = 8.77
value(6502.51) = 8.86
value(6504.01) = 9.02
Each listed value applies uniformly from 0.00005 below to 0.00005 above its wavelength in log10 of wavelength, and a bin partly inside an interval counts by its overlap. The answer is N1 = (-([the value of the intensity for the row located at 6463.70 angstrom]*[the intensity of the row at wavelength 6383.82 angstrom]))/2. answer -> -42.8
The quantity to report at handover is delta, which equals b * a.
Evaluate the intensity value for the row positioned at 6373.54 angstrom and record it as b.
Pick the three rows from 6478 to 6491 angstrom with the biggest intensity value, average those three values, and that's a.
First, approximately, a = 9.28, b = 9.34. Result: 86.7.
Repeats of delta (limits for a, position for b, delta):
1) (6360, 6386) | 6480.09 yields 88.8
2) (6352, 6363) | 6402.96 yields 90.6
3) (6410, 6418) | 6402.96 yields 86.5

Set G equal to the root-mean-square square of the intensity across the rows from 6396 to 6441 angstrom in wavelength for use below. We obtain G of 86.0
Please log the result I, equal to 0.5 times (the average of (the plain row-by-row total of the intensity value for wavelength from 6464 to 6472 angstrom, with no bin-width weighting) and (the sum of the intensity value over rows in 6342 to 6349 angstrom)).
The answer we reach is 22.7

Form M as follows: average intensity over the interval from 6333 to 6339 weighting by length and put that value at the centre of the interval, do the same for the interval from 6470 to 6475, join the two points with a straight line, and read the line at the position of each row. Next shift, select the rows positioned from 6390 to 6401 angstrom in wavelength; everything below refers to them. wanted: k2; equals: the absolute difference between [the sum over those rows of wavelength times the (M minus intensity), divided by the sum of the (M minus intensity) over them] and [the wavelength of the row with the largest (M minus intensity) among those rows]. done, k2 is 2.8 angstrom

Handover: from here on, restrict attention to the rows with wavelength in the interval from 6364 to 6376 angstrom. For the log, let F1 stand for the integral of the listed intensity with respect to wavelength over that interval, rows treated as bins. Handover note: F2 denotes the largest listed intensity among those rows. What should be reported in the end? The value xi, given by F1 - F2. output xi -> 102.8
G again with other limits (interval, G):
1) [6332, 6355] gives 89.2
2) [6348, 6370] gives 90.1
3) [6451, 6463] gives 84.8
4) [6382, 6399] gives 88.5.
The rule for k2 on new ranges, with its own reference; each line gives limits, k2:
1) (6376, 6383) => 5.1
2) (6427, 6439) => 1.7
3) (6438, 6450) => 1.7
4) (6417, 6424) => 1.2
